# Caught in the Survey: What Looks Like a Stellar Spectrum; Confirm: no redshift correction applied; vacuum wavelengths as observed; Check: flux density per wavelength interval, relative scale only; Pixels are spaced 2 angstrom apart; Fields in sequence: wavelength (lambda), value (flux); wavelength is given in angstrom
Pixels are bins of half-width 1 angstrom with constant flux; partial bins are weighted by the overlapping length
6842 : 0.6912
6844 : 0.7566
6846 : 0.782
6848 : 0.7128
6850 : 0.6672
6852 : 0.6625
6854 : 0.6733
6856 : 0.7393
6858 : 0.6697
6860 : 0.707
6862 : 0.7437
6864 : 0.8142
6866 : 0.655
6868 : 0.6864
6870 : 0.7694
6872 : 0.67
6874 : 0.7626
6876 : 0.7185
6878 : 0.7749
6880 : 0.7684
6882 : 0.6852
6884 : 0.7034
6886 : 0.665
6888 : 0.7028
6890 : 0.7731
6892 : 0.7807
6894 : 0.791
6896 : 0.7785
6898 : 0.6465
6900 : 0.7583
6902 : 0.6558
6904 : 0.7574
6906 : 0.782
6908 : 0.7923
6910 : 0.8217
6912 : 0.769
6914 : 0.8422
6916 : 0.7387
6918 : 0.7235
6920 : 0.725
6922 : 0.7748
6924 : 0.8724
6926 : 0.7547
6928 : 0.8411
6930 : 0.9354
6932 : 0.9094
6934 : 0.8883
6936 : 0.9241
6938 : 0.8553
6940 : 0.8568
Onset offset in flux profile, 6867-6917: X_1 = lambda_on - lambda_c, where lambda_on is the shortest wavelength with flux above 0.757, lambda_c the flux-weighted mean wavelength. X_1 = -22.4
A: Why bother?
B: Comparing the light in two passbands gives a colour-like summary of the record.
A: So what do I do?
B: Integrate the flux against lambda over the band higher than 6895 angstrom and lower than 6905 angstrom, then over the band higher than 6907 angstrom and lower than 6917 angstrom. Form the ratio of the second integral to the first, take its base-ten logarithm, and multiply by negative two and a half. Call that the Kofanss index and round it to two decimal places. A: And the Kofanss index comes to -0.11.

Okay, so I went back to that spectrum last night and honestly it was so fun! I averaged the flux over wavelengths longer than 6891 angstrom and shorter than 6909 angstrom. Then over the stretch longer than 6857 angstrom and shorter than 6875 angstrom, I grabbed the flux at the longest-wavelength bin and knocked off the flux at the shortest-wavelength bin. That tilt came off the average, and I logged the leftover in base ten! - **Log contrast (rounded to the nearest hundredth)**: -0.18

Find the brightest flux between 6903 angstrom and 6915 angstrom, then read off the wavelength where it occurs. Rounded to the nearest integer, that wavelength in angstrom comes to 6914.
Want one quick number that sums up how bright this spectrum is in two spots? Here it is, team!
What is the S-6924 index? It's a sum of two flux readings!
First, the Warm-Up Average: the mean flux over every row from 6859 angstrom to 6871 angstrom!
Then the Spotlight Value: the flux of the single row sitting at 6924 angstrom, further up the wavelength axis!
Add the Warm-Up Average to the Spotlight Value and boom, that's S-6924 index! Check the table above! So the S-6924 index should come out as 1.60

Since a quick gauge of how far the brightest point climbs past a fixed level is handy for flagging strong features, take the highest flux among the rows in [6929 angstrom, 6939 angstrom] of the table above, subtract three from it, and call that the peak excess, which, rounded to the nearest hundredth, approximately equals -2.06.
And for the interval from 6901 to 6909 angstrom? -2.21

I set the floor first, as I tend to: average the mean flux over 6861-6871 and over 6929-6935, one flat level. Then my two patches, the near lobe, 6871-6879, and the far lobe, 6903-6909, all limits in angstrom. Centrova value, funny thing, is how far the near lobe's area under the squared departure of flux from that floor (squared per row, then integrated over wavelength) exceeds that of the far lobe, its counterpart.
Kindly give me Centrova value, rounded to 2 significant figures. 0.066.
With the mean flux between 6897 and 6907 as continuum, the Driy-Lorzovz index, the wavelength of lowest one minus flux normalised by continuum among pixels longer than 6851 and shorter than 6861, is 6856 angstrom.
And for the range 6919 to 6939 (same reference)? 6930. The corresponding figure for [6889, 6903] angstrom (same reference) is 6894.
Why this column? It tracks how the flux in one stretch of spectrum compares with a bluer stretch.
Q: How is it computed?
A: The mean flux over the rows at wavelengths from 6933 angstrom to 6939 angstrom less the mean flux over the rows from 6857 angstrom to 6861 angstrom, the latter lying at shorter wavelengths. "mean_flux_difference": 0.20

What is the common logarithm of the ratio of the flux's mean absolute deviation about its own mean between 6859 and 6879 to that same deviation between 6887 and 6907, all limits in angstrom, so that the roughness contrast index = -0.017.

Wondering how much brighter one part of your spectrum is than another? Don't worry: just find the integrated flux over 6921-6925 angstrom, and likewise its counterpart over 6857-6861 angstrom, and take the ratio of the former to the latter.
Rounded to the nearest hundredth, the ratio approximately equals 1.20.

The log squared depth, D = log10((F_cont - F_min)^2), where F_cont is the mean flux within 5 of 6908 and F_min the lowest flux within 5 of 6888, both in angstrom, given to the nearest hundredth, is -1.85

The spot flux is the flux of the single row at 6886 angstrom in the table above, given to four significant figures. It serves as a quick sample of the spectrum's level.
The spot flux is 0.6650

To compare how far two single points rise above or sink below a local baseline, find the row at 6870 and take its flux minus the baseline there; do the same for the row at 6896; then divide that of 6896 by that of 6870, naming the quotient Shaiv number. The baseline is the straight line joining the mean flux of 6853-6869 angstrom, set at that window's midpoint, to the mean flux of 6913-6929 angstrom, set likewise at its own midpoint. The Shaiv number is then 1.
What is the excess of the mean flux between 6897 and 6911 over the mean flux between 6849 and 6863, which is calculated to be 0.050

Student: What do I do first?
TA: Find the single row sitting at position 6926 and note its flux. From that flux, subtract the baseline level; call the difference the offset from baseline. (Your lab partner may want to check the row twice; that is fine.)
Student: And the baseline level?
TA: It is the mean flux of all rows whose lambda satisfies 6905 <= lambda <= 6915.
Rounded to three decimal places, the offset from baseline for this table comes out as -0.047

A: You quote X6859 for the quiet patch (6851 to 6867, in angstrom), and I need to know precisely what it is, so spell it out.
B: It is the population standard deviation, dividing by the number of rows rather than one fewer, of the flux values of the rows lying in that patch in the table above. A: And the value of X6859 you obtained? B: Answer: 0.051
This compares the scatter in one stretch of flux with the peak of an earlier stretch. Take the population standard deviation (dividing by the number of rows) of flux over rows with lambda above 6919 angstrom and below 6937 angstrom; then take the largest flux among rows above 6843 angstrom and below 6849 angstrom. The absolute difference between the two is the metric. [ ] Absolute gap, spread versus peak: 0.71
